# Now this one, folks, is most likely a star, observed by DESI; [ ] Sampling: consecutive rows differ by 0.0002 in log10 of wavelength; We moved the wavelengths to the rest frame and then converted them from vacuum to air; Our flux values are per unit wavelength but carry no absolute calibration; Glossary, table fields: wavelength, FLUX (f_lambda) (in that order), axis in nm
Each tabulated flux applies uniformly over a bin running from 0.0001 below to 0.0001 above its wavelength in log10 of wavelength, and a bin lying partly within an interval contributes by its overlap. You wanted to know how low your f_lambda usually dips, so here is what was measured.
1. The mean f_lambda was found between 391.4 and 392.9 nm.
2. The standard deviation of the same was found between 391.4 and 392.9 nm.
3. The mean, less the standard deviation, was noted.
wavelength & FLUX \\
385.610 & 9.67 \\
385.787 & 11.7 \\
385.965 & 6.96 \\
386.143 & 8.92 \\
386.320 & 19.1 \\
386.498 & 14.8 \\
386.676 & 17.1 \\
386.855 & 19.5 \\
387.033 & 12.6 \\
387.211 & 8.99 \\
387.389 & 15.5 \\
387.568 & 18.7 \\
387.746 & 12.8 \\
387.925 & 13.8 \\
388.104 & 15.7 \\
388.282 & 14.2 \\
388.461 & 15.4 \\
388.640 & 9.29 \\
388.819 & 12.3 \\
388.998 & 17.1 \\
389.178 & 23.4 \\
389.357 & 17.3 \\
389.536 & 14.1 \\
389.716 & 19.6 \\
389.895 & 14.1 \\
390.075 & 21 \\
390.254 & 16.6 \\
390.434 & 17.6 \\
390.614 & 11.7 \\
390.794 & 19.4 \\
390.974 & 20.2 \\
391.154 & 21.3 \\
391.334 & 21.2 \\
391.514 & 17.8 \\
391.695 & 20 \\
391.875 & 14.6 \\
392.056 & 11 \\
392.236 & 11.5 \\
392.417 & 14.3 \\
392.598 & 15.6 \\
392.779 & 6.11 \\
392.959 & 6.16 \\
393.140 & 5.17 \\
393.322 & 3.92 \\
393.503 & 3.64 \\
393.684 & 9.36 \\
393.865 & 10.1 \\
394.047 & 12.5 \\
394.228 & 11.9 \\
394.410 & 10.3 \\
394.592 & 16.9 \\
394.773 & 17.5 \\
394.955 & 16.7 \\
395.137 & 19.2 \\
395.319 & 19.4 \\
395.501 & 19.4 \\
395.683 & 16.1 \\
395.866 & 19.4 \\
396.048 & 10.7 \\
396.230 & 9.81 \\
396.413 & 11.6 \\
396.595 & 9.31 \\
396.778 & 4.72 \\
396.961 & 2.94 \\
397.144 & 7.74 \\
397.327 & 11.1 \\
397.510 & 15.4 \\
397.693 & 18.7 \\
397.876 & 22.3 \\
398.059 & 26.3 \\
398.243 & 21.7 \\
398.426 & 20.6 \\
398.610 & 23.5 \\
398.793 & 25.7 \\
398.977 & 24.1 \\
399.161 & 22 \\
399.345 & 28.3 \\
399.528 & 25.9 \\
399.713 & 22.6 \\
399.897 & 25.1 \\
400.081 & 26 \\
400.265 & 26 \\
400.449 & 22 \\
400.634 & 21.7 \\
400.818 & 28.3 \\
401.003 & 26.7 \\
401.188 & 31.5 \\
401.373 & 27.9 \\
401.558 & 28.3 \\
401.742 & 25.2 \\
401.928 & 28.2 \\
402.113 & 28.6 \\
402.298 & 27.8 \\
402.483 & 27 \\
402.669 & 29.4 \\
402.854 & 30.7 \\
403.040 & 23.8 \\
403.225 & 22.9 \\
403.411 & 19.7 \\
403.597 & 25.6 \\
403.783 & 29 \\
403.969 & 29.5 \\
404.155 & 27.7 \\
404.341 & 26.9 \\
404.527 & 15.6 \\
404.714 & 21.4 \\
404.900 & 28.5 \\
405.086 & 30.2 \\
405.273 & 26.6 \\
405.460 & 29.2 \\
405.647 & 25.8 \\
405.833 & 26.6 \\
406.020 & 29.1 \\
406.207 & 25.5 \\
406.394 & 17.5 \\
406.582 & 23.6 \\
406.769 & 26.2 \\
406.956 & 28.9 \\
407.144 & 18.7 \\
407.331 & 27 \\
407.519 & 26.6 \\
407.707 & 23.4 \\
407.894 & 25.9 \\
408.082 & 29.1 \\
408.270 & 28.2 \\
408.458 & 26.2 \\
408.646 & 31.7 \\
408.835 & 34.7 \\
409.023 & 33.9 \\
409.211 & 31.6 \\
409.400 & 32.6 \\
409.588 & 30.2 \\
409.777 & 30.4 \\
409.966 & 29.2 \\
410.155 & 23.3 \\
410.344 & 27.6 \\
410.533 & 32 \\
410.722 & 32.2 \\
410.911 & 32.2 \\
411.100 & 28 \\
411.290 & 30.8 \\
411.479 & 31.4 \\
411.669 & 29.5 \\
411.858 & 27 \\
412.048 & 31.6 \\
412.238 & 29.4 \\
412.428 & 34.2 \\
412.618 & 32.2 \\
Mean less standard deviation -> 10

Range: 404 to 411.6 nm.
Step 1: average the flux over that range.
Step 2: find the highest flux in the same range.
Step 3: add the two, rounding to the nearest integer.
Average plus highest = 62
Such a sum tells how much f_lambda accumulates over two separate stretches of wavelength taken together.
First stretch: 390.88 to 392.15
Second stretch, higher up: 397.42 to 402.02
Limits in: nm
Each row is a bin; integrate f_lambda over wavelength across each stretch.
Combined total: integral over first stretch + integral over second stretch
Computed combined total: 136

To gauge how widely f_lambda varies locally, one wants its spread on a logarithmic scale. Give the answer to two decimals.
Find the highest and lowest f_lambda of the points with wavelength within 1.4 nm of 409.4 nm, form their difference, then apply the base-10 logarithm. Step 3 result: 1.06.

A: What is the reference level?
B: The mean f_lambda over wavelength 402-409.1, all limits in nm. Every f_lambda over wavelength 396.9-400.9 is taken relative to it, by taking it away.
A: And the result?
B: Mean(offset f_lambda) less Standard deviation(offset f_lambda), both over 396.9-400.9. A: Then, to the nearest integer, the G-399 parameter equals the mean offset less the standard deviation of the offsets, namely -12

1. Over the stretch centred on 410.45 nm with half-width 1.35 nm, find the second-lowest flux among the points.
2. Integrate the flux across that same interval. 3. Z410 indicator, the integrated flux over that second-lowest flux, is 2.9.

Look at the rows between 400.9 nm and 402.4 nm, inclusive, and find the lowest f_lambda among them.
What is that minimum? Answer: 25.2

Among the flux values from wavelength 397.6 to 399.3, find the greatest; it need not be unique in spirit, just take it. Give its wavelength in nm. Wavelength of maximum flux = 398.059 nm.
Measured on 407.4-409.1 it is 408.835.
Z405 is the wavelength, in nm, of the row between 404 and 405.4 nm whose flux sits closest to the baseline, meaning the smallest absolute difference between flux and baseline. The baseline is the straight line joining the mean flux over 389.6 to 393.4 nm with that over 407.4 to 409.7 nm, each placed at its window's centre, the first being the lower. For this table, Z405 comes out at 405.273 nm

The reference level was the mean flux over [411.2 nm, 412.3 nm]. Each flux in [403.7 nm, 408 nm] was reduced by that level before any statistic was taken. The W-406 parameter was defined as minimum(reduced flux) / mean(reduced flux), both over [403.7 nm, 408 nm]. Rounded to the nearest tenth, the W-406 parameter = 3.3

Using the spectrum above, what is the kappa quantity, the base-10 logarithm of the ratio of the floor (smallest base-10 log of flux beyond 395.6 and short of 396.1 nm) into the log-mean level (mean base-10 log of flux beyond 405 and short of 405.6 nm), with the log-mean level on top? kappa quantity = 0.15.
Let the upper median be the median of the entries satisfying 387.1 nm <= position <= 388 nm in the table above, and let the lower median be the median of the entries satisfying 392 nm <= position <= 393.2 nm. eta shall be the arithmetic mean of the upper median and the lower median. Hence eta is 12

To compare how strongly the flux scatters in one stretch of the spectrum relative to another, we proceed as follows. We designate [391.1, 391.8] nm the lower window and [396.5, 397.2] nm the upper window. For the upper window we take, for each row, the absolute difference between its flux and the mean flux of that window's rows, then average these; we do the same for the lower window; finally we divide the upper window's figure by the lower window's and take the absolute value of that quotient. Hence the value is 2.0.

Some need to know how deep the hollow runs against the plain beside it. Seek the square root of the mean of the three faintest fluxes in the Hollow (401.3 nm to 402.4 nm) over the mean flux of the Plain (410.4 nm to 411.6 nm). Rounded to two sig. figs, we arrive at 0.93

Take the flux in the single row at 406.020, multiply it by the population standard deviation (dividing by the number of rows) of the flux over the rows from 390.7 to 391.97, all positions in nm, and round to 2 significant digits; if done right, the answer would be 63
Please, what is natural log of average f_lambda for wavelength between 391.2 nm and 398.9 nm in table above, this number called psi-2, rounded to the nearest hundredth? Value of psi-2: 2.65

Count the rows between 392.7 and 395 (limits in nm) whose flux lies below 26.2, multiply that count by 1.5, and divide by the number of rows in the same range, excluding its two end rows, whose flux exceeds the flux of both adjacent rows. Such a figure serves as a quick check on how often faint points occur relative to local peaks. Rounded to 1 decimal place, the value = 6.5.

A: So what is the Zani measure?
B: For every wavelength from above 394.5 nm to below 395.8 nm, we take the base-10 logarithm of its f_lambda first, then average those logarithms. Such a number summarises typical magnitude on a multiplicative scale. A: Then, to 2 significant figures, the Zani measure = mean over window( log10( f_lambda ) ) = 1.3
